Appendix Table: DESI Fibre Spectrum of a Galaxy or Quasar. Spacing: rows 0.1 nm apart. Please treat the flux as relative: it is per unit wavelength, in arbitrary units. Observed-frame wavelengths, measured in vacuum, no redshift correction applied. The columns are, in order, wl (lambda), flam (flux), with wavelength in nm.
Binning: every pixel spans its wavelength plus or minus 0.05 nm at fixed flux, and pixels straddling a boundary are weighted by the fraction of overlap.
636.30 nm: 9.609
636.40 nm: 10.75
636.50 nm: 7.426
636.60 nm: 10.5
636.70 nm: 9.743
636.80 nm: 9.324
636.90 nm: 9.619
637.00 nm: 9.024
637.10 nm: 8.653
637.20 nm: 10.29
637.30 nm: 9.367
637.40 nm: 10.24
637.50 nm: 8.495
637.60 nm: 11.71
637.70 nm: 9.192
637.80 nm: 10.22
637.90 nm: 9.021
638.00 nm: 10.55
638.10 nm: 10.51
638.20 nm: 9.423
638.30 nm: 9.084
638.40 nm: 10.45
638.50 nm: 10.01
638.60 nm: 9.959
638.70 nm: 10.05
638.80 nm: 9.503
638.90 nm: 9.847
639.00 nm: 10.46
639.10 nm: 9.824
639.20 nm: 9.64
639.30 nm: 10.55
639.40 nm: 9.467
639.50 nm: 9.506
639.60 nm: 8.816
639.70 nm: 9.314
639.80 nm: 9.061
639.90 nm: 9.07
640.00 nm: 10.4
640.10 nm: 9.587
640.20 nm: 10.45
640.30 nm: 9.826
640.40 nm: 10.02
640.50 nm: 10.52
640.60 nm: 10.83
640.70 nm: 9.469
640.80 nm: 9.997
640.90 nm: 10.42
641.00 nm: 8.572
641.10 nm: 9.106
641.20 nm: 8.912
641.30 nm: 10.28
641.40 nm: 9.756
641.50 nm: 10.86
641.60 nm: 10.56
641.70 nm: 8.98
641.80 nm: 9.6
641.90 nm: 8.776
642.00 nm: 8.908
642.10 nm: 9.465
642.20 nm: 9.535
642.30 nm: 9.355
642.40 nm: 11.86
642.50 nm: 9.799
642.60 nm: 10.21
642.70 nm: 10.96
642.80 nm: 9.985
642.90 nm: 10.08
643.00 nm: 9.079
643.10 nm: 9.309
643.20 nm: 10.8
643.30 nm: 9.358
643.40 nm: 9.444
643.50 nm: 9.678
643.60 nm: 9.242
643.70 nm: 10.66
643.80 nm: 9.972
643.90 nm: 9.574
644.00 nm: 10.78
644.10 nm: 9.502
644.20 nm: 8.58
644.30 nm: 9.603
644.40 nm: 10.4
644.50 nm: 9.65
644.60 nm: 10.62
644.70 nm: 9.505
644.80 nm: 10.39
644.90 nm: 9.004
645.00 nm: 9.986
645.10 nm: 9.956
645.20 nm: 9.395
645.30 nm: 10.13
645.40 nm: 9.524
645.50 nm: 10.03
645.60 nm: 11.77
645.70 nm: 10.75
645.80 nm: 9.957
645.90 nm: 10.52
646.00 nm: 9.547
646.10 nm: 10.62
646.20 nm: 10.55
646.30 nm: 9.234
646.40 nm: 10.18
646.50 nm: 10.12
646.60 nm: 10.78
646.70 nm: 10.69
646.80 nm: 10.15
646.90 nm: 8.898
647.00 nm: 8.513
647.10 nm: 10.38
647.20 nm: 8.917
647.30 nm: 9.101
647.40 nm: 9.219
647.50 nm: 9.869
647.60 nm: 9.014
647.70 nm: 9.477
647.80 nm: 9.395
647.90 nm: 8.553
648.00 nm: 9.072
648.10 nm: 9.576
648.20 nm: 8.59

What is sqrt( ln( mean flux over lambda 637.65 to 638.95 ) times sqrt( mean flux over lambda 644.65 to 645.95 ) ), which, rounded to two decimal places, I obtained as 2.69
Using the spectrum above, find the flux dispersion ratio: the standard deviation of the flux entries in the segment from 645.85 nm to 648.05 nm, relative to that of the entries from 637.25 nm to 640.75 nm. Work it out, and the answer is 1.1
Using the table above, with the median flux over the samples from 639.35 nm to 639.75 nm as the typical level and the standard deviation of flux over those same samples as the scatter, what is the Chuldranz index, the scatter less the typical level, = -9.1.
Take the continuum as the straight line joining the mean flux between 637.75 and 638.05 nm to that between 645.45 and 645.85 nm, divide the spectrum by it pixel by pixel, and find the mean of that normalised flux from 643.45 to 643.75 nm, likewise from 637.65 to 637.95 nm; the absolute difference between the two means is 0.011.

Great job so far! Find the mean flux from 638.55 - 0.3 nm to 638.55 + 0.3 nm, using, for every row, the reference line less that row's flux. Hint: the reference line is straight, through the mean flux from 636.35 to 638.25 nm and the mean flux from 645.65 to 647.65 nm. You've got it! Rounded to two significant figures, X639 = -0.13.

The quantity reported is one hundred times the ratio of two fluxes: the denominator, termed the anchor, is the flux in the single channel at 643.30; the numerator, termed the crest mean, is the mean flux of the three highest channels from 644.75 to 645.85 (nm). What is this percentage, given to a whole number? 117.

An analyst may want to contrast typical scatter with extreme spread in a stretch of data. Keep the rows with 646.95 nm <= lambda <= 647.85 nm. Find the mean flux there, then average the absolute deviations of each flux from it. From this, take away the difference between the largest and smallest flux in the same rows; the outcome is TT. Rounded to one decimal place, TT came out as -1.5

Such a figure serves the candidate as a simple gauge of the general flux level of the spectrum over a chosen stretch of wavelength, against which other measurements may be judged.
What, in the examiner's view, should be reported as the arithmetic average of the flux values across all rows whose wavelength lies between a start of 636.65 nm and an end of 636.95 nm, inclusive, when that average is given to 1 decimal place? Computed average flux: 9.6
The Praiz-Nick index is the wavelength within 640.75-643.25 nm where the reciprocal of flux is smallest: 642.40 nm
